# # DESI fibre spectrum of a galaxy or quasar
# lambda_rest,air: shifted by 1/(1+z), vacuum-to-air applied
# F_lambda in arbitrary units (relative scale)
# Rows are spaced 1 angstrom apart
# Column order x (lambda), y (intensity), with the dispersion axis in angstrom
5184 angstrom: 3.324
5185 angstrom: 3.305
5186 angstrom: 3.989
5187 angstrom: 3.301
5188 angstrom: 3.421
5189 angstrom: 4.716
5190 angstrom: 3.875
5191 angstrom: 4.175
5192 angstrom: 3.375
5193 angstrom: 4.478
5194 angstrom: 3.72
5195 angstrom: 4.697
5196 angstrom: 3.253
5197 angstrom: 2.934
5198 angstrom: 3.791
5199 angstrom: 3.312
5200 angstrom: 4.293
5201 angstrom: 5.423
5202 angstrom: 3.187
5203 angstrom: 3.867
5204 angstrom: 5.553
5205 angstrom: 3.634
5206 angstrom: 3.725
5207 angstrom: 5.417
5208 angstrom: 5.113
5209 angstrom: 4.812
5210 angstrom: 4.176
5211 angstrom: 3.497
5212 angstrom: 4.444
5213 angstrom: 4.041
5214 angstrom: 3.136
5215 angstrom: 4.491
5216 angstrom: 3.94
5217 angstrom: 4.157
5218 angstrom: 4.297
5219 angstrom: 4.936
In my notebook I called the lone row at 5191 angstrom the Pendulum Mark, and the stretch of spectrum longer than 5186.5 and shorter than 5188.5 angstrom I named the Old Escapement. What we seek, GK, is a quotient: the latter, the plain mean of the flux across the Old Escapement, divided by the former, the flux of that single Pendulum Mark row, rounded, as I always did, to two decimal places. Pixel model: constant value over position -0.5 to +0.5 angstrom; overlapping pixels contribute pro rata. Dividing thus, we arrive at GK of 0.81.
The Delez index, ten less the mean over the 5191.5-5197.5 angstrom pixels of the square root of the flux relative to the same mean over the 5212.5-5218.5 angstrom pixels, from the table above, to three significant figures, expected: 9.04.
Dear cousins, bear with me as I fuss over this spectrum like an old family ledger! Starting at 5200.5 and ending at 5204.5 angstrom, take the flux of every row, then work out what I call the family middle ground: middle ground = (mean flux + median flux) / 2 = 4.6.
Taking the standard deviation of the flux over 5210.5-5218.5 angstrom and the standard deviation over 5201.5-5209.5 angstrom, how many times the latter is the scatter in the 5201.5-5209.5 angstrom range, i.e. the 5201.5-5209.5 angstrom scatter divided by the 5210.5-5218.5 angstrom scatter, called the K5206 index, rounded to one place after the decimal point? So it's 1.9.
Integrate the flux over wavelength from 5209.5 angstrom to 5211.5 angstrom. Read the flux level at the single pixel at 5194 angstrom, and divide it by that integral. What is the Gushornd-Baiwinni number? 0.485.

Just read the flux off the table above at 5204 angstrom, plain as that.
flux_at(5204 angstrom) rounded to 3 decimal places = 5.553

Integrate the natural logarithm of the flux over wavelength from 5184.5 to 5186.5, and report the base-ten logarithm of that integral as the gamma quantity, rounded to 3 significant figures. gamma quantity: 0.411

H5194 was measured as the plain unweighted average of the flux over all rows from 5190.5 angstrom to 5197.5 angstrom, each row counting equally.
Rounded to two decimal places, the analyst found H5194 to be 3.80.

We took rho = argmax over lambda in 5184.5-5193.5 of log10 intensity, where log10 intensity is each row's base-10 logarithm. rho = 5189 angstrom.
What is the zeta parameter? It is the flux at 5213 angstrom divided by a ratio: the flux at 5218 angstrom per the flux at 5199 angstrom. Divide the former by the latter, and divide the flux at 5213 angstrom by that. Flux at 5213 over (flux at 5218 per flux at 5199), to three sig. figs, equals 3.11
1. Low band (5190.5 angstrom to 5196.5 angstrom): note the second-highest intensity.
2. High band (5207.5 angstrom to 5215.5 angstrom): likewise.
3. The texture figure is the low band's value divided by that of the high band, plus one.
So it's 1.93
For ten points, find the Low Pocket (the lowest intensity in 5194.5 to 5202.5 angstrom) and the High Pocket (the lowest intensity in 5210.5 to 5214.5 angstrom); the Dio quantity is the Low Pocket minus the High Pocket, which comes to -0.20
